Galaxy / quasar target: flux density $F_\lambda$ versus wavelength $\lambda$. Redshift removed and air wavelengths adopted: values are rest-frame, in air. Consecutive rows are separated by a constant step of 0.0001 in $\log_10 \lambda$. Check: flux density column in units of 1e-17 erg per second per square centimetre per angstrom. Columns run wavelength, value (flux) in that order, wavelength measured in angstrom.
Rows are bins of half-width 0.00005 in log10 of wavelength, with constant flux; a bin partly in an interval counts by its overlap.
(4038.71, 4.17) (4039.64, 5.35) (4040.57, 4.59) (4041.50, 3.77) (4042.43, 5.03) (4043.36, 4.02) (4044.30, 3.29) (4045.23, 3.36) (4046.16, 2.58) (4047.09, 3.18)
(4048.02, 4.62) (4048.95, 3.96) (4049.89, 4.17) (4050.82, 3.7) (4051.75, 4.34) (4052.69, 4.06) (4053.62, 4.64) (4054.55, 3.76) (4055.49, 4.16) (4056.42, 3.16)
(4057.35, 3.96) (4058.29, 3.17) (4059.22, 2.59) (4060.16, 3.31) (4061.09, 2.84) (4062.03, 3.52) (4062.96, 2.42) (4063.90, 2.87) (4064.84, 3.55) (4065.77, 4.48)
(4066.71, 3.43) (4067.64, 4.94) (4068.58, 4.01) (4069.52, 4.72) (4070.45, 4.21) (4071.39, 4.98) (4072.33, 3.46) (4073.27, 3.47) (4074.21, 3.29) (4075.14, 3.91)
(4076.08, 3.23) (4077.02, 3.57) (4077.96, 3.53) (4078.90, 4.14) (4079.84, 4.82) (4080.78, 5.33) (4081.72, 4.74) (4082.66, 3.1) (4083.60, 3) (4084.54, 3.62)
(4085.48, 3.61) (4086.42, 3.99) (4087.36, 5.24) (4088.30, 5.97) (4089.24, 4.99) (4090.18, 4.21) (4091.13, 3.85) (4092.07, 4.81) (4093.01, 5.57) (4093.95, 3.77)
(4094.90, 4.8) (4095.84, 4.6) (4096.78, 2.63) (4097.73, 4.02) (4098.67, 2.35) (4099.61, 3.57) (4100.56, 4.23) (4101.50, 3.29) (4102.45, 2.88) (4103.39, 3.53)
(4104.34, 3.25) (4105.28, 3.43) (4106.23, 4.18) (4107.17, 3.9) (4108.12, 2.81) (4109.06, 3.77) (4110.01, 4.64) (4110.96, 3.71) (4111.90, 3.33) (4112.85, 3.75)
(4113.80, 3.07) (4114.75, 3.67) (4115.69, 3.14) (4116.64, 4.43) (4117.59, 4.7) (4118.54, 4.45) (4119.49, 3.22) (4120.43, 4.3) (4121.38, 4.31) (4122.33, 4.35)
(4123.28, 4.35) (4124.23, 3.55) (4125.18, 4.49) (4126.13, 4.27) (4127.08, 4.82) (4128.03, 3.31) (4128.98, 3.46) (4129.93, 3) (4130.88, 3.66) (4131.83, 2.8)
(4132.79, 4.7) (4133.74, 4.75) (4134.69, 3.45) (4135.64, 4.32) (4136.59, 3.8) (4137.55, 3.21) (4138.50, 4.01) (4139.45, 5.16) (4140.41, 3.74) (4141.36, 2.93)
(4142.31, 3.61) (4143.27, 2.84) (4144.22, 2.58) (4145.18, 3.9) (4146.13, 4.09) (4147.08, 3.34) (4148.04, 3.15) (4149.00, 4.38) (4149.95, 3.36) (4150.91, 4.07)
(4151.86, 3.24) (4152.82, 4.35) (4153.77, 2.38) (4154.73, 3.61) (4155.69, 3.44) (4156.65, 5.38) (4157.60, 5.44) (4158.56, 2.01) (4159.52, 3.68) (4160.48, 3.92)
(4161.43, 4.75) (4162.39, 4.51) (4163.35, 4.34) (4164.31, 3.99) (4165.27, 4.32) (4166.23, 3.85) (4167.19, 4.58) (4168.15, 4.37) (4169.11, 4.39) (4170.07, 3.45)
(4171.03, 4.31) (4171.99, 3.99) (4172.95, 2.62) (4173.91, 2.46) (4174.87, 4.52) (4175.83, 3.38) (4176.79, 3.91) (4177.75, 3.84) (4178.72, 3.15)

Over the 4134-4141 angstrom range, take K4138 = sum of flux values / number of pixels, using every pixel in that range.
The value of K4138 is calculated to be 3.96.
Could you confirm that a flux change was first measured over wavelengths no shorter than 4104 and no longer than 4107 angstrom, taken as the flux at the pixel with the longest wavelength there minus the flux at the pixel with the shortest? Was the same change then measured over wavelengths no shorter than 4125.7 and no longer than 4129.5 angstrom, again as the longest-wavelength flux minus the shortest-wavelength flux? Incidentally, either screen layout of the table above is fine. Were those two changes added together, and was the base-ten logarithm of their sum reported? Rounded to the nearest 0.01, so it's -0.92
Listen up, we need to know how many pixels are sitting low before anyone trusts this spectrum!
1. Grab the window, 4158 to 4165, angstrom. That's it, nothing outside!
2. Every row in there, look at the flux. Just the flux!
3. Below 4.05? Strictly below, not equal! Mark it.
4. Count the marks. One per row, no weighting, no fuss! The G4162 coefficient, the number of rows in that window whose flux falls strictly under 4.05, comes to 4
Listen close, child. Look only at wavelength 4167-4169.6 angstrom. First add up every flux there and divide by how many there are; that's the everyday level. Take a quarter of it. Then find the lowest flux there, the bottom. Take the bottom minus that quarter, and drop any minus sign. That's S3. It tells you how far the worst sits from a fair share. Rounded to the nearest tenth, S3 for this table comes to 3.3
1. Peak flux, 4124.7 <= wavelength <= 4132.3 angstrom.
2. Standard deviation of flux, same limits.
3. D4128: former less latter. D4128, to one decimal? 4.1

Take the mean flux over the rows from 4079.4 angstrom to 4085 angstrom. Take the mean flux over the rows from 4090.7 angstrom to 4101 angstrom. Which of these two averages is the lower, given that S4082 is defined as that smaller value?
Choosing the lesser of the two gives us 4.02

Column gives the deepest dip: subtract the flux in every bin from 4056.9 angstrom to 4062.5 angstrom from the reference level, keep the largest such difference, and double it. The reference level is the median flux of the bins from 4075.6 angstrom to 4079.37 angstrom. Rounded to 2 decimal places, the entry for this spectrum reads 1.92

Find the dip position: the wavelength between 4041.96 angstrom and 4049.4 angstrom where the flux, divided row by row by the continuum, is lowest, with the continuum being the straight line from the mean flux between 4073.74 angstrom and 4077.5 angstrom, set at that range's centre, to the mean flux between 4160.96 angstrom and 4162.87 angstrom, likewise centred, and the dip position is 4046.16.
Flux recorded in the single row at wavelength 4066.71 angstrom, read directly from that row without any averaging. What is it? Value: 3.43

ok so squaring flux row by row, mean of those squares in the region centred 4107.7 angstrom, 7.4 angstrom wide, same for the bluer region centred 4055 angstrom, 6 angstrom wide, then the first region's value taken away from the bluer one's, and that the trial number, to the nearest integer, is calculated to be 2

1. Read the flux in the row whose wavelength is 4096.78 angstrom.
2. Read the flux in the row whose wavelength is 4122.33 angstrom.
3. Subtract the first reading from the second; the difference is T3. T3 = 1.7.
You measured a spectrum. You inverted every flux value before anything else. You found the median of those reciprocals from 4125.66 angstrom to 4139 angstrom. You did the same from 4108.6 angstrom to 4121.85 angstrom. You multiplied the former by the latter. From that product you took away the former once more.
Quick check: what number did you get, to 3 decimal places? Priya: -0.197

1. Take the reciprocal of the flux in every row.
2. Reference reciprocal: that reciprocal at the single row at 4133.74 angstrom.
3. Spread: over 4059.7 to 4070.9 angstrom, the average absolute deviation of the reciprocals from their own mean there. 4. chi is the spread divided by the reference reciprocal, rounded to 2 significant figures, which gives 0.23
